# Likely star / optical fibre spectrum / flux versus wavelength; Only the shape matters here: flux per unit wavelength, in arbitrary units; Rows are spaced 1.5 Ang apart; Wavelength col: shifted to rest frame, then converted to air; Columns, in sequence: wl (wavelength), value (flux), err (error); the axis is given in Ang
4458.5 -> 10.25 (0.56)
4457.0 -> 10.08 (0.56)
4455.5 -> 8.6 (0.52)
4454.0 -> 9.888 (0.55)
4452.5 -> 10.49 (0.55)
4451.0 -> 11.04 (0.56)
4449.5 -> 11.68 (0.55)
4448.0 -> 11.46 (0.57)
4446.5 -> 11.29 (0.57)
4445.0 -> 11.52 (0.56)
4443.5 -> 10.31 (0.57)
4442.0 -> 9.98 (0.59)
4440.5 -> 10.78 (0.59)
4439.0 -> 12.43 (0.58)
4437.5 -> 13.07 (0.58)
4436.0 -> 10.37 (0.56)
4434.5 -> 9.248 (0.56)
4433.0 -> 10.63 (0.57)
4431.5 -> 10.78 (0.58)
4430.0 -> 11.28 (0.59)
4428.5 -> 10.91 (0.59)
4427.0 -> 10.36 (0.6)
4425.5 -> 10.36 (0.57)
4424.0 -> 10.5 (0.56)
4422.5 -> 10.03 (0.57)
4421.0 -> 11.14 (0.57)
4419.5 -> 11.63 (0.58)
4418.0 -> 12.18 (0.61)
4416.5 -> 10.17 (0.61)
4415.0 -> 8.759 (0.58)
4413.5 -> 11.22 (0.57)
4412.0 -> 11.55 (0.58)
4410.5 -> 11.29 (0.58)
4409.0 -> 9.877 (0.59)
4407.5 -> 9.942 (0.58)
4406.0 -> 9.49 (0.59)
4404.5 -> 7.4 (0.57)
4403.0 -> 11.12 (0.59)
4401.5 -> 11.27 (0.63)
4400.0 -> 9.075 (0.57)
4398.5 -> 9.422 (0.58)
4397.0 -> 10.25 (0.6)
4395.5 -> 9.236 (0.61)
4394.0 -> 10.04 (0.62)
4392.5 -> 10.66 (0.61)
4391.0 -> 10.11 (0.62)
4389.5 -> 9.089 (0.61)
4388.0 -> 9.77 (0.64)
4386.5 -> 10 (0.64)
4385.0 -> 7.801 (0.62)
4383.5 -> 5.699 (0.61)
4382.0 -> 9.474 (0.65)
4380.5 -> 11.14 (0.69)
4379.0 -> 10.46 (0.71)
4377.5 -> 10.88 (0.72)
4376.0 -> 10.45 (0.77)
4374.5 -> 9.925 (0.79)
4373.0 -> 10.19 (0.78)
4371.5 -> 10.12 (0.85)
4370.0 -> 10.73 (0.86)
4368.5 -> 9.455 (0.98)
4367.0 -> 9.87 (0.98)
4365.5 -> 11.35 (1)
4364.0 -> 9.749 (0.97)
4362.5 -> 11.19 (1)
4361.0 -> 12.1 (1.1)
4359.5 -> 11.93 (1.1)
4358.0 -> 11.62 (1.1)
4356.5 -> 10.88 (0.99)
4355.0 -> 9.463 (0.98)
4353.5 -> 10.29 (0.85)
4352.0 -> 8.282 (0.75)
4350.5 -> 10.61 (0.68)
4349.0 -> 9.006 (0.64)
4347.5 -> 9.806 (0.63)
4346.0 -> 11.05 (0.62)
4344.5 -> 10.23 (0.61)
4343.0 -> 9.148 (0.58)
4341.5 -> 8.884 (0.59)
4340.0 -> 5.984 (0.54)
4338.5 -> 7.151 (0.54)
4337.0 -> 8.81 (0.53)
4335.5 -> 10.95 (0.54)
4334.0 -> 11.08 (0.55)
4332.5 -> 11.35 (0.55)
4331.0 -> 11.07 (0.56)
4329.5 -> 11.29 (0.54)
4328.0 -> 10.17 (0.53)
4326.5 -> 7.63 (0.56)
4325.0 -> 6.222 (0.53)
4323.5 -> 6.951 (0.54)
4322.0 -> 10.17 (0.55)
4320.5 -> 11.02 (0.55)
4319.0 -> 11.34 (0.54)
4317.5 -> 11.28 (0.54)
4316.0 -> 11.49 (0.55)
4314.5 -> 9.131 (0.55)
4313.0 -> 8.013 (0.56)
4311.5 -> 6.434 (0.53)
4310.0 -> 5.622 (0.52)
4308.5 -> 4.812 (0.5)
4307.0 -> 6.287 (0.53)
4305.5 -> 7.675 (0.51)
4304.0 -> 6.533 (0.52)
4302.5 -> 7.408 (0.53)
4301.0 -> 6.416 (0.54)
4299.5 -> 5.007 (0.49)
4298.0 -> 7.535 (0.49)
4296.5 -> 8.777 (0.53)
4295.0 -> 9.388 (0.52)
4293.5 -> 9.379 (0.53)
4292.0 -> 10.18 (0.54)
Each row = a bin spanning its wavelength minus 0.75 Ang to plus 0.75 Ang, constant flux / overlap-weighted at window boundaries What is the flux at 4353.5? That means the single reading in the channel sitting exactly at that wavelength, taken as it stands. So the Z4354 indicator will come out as 10.29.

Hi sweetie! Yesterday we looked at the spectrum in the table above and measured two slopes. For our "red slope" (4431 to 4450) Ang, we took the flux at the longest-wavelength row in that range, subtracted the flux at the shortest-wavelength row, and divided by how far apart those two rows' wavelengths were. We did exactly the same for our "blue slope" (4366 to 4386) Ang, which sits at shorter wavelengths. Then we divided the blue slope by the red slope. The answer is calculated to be -2.3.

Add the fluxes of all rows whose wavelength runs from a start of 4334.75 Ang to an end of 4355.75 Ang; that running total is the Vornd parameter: 130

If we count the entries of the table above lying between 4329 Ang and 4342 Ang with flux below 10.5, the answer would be 4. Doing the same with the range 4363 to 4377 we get 7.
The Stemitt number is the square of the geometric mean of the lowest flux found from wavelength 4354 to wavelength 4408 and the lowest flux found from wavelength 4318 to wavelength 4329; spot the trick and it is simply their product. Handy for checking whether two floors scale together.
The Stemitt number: 35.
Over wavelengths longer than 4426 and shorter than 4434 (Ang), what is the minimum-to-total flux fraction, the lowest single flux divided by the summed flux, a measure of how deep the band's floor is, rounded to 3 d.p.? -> 0.192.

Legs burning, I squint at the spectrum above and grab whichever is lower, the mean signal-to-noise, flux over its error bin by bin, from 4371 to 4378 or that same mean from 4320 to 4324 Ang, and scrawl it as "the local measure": 13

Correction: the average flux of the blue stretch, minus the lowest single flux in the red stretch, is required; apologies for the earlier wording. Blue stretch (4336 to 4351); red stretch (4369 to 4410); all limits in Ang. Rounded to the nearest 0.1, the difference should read 3.4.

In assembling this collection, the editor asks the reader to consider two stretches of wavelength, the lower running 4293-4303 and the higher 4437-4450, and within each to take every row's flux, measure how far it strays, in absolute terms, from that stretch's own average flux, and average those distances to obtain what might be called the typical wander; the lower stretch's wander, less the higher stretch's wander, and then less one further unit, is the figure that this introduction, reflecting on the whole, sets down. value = -0.4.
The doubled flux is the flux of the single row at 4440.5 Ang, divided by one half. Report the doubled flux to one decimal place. 21.6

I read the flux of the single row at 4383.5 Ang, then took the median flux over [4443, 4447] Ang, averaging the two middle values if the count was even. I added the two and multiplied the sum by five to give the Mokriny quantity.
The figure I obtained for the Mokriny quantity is 85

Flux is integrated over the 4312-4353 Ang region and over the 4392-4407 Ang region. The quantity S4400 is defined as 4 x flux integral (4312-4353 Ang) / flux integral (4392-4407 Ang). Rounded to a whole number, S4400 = 11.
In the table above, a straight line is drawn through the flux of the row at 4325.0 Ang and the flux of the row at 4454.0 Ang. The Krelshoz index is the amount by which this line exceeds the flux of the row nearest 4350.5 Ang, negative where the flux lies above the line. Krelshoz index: -3.7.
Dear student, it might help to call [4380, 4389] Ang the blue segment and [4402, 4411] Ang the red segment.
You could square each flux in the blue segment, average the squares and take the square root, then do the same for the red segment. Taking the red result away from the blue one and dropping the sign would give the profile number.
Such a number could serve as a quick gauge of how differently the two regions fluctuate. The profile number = 0.8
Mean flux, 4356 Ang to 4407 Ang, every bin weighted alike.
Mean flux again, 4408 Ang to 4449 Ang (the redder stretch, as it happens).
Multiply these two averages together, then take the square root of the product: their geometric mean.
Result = 10.4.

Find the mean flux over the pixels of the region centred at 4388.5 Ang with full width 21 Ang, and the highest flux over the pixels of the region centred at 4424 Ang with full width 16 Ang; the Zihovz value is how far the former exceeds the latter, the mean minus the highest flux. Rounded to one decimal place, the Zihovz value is -2.7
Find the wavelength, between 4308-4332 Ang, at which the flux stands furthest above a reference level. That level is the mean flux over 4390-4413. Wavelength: 4316.0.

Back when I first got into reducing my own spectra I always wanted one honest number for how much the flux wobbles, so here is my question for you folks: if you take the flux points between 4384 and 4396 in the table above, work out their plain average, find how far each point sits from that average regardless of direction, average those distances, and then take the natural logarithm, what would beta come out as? -0.42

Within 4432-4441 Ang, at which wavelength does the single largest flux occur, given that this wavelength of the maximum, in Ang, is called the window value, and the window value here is 4437.5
